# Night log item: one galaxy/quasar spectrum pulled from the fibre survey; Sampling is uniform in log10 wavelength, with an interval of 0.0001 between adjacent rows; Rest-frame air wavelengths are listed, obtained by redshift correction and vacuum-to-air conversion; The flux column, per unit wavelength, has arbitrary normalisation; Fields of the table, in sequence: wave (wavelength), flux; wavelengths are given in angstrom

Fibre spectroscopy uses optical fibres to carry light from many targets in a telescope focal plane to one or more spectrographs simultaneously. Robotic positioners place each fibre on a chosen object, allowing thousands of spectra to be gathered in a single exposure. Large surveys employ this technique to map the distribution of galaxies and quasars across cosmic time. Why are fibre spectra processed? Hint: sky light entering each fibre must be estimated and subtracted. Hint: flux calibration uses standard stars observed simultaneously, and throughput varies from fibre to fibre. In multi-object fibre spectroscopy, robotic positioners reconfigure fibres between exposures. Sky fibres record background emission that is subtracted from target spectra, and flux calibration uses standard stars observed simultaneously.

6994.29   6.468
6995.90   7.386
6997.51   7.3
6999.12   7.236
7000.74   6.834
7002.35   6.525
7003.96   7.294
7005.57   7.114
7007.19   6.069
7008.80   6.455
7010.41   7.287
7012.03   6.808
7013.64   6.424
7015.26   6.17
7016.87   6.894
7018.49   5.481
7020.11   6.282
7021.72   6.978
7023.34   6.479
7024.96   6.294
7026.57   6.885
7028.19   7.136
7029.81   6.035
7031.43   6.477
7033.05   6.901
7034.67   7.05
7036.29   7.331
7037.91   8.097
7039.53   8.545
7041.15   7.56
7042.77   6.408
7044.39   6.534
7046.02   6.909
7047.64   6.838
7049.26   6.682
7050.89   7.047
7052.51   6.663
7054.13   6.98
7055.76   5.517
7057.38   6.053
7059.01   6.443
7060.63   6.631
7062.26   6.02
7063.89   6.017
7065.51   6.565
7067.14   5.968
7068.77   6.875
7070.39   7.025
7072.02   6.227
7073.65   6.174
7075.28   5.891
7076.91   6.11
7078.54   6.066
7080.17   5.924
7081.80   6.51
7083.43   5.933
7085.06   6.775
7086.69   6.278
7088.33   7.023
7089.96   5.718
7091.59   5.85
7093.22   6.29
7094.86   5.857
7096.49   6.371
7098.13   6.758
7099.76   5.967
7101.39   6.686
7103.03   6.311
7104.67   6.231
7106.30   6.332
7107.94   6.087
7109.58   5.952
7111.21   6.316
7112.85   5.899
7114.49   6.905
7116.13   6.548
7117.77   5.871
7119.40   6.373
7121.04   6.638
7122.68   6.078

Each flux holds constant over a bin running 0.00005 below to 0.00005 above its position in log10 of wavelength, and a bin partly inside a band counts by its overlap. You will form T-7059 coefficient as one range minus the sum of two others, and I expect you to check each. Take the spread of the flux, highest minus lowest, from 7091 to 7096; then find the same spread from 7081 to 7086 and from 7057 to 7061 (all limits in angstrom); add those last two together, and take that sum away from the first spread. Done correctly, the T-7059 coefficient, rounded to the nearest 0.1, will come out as -1.0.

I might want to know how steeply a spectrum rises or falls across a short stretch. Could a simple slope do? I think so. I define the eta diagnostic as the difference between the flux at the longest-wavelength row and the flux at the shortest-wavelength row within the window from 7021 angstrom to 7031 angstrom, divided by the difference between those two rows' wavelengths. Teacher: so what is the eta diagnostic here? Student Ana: -0.12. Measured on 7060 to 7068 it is -0.10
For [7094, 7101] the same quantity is 0.02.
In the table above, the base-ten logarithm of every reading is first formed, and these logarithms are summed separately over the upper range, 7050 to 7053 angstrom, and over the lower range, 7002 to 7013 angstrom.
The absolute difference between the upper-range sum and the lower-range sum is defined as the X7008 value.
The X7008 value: 4.1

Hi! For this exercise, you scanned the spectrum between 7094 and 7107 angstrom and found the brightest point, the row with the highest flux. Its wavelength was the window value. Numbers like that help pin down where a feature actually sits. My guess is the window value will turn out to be 7098.13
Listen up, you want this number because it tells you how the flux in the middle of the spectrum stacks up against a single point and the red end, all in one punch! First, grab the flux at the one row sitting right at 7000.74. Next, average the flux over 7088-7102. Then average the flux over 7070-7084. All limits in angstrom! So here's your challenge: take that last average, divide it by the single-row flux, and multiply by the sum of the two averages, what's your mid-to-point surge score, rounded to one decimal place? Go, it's 11.3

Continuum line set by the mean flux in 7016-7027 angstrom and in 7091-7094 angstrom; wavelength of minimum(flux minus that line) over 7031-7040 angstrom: 7031.43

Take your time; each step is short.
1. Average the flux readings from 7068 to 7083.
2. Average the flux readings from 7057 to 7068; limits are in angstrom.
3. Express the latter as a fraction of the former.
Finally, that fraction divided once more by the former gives 0.157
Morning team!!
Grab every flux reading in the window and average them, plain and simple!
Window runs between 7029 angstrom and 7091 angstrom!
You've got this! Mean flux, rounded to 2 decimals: 6.57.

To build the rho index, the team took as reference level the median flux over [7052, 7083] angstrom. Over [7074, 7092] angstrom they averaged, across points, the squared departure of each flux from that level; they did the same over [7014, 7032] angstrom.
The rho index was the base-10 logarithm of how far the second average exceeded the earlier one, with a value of -0.85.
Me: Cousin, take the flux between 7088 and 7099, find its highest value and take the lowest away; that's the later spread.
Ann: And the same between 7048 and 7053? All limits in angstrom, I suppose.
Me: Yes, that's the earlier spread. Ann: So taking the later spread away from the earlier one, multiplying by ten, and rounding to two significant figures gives -9.2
